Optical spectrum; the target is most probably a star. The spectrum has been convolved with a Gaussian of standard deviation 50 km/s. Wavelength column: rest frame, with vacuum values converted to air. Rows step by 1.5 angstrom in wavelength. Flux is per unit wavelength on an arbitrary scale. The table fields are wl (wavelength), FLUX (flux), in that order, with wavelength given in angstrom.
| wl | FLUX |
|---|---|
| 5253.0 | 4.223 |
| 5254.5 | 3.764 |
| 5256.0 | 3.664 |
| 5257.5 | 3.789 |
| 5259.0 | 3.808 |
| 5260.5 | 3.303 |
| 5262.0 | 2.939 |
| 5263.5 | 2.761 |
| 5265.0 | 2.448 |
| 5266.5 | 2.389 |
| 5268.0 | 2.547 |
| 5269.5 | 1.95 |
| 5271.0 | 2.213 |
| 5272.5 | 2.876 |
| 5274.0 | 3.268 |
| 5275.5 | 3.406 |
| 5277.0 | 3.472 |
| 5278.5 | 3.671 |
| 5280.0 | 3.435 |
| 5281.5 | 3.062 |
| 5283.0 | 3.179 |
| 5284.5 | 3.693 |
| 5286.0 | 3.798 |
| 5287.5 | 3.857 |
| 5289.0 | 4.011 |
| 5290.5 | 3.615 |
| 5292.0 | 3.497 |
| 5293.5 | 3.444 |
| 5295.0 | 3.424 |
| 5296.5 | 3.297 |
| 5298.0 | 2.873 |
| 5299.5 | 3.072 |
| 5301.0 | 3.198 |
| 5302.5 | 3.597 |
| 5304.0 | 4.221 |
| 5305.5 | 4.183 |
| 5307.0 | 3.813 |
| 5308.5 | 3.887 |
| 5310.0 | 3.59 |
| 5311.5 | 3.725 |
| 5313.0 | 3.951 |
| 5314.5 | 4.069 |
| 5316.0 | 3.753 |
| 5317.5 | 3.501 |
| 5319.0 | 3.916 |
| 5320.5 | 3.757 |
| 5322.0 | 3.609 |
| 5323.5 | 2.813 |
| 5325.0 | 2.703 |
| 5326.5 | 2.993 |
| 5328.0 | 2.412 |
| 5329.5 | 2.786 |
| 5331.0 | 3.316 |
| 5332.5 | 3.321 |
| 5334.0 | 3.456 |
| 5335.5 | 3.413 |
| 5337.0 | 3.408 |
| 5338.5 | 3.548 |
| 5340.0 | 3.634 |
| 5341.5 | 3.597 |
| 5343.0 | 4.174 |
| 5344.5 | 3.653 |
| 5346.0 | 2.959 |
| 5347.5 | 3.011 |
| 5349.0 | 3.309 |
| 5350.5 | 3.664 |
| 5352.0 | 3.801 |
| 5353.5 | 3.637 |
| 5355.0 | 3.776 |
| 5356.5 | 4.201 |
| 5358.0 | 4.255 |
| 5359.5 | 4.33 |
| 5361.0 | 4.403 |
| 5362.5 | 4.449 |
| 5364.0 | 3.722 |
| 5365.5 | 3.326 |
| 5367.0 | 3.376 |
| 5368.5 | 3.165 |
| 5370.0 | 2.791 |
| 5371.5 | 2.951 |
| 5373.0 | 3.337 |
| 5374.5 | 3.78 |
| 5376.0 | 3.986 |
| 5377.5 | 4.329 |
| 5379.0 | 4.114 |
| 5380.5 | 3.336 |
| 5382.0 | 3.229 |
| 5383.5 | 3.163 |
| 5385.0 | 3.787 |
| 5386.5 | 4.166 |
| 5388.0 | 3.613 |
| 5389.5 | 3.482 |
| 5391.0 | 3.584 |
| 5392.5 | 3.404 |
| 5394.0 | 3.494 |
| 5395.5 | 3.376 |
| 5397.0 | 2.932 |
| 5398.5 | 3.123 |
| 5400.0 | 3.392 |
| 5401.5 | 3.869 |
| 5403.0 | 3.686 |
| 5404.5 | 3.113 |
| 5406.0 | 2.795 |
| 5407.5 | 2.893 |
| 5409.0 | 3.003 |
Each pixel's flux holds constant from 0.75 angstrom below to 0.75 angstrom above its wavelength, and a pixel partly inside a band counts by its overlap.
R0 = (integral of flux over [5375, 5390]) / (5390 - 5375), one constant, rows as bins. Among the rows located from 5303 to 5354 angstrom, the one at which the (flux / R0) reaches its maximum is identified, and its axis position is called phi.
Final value 5304.0 angstrom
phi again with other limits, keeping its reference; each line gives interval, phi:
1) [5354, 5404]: 5362.5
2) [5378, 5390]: 5386.5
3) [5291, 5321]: 5304.0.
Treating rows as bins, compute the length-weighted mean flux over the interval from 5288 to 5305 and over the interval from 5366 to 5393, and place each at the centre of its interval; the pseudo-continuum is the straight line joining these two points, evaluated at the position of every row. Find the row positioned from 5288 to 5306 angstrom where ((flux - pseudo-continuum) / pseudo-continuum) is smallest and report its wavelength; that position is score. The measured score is 5298.0 angstrom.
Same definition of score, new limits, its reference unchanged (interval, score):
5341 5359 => 5346.0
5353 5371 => 5370.0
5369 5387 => 5370.0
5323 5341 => 5328.0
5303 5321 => 5317.5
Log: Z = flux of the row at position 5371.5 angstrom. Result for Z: 2.951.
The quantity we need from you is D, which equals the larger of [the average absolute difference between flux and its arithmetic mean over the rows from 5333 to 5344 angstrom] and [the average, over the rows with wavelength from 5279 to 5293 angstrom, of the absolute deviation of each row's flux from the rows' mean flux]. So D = 0.25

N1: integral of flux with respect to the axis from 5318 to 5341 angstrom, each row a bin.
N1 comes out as 75.4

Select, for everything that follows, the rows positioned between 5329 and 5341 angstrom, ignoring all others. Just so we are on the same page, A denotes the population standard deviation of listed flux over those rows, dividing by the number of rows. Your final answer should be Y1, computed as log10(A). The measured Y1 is -0.62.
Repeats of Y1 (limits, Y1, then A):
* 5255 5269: -0.26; 0.55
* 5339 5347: -0.41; 0.39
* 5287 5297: -0.63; 0.24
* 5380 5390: -0.49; 0.33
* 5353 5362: -0.54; 0.29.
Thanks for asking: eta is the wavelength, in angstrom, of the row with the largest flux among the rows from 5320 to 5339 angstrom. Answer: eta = 5320.5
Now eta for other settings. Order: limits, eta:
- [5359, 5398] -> 5362.5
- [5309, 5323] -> 5314.5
